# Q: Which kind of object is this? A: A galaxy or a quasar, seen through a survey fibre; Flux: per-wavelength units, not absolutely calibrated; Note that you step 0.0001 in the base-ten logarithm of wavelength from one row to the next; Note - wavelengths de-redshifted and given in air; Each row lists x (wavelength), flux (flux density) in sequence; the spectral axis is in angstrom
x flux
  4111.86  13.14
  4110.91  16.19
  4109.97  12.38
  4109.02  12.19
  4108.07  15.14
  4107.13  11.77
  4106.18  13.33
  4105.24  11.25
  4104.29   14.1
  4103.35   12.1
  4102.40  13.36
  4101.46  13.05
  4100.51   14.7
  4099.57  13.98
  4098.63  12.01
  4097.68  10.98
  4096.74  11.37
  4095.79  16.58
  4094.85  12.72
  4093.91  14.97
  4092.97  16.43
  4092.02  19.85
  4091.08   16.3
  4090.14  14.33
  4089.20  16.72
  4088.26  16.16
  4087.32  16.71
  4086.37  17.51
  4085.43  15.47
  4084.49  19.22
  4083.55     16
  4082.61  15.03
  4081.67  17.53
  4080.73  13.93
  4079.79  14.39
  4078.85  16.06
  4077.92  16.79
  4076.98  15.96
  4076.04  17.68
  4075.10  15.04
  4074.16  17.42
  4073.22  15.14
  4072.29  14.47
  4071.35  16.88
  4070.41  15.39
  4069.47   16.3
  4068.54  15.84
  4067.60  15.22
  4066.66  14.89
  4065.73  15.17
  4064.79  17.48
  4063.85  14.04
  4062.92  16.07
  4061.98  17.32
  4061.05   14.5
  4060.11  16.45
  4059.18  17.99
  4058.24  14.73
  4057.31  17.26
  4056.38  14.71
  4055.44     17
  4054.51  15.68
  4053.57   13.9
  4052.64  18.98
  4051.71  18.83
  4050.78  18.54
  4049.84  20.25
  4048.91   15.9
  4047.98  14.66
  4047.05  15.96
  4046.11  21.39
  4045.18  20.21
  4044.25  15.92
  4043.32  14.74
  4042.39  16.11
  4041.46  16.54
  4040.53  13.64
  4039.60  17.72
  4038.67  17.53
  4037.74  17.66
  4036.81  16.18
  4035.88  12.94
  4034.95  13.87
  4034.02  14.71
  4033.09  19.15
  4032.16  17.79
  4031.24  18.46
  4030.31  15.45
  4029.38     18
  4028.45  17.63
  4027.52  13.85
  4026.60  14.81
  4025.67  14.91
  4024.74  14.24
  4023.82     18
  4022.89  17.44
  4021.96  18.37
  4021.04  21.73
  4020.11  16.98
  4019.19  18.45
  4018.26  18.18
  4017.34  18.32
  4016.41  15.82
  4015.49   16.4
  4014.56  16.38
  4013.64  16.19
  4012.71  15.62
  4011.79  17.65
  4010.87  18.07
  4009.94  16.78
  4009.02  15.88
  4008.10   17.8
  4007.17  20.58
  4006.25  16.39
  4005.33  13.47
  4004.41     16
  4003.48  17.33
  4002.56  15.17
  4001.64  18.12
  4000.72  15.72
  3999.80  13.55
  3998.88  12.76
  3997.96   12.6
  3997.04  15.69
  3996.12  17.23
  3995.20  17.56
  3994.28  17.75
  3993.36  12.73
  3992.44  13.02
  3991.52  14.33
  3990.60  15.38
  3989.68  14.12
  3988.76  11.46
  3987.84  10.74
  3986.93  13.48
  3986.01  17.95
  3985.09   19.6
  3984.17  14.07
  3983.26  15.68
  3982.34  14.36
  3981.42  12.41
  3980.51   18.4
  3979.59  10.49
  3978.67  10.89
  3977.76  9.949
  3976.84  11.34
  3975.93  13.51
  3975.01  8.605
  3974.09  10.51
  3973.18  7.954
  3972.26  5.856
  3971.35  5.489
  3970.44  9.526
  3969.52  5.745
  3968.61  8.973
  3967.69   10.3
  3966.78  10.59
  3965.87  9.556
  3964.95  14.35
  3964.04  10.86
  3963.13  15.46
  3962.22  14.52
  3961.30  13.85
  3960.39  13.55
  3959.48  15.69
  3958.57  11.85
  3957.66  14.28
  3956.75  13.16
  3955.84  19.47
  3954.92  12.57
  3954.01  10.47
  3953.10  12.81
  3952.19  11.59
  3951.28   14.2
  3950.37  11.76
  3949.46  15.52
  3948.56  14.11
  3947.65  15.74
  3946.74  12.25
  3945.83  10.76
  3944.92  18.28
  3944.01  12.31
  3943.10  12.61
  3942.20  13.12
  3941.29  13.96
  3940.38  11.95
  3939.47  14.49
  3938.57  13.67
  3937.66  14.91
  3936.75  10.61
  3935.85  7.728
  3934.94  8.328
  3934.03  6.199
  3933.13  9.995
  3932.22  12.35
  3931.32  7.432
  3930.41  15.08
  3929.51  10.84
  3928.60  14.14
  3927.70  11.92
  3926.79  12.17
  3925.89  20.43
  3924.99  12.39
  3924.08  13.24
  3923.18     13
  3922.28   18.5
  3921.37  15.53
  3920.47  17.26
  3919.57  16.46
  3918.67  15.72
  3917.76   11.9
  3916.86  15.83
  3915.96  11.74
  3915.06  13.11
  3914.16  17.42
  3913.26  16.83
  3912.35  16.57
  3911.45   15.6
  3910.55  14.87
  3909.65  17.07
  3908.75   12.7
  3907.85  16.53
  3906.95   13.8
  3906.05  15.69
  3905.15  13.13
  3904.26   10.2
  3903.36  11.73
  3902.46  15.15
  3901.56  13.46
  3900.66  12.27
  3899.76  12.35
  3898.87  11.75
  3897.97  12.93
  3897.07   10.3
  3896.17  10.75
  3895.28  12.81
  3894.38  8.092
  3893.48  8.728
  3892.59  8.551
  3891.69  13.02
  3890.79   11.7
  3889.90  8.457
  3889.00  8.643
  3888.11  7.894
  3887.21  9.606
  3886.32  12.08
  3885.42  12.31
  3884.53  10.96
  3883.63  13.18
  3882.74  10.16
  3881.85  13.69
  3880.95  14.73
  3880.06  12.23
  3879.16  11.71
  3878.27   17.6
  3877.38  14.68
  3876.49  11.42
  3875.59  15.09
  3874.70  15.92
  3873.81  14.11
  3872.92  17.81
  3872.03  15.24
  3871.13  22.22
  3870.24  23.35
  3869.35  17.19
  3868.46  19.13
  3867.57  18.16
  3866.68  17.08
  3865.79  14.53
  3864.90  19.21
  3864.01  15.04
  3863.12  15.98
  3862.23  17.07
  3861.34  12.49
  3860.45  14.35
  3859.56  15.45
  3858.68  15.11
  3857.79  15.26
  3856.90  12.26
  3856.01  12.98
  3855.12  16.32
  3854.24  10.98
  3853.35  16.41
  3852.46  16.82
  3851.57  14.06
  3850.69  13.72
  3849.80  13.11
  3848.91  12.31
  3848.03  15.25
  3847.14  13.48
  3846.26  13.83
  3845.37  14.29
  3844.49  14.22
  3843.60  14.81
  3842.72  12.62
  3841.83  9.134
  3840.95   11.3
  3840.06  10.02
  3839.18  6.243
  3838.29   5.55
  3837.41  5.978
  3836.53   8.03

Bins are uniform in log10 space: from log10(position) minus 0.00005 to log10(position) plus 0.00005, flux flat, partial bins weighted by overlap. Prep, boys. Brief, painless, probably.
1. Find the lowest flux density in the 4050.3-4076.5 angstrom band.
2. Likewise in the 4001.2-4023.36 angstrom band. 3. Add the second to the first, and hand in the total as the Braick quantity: 27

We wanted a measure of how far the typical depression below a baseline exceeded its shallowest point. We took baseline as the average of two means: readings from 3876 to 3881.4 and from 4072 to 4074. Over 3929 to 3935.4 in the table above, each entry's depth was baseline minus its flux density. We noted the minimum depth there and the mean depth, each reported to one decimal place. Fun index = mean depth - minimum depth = 5.0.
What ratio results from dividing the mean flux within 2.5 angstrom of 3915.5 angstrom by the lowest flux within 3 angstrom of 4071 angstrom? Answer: 1.00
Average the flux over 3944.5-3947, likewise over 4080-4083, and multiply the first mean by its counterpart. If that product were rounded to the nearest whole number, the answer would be 213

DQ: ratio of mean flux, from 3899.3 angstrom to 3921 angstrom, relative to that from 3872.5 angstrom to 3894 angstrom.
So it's 1.18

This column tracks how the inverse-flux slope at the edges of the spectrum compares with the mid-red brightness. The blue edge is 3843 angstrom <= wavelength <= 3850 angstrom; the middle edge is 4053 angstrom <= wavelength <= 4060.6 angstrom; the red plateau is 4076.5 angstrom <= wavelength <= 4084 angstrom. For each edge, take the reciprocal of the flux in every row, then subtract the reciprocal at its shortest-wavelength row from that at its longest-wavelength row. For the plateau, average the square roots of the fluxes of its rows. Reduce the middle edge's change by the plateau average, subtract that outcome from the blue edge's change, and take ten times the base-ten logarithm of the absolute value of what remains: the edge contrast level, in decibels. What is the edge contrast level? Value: 6.00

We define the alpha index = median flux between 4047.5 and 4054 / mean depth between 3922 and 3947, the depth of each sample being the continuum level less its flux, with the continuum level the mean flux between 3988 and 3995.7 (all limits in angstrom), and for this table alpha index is 10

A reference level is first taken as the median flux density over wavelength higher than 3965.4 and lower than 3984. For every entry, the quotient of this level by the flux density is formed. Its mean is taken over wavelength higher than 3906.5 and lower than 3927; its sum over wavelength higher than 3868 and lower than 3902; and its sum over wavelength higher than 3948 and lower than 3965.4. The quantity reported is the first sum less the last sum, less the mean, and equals 17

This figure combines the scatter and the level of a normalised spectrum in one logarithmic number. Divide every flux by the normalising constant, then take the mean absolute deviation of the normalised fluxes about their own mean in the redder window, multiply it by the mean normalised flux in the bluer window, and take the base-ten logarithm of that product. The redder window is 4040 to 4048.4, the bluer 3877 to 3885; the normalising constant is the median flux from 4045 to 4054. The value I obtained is -1.15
